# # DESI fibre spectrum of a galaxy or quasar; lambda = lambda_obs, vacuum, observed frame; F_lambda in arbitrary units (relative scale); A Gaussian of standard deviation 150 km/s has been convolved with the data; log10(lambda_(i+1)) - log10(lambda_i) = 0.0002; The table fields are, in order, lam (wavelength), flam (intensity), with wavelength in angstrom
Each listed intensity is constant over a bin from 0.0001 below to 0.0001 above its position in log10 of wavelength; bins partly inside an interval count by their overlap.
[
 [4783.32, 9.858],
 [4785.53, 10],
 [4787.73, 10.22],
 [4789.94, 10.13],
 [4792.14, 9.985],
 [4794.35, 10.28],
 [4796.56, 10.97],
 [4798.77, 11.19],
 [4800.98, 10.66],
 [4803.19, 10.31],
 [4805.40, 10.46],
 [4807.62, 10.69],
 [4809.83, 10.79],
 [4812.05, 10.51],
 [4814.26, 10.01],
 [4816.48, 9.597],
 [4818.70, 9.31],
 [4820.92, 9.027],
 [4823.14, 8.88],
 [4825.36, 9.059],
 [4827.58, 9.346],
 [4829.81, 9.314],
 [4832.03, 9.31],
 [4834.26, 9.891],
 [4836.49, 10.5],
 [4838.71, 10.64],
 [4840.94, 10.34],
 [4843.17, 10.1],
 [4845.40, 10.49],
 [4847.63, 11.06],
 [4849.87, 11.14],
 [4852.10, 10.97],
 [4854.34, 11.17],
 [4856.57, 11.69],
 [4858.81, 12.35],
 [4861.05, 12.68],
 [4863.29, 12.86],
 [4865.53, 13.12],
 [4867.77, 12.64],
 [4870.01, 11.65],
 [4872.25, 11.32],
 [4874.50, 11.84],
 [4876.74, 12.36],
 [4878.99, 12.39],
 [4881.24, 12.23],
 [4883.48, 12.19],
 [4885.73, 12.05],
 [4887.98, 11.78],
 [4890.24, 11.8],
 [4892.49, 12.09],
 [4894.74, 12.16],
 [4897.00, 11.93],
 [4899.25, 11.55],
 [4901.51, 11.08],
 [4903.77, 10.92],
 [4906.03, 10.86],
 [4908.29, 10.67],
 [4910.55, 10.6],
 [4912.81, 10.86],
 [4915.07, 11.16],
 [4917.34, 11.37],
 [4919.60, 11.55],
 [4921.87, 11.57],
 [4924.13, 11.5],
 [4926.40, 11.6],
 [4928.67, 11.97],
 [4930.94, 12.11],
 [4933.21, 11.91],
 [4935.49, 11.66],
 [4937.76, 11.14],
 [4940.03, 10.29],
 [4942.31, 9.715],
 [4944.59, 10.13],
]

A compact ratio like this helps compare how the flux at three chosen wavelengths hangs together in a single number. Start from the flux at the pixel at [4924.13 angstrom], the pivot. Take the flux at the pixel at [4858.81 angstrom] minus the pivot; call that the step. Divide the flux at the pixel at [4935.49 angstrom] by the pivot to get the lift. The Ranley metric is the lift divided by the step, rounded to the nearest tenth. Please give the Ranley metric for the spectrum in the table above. 1.2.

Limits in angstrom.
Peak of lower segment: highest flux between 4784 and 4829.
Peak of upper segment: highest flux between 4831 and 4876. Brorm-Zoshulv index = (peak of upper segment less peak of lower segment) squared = 3.72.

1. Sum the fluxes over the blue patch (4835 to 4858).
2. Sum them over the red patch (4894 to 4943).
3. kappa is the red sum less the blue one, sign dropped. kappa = 140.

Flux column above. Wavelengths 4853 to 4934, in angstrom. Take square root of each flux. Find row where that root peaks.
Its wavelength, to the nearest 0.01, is 4865.53 angstrom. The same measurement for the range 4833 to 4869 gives 4865.53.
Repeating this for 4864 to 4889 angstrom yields 4865.53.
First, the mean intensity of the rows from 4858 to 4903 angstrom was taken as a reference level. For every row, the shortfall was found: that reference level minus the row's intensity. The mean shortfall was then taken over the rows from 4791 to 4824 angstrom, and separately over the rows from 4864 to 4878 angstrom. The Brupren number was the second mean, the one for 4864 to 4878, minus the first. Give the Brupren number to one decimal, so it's -2.0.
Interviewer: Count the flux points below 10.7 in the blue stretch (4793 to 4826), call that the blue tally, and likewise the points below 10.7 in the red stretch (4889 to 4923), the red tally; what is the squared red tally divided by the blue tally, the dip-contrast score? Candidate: 0.33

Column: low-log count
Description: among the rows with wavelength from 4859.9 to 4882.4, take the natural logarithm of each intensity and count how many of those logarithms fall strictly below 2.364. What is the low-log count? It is 0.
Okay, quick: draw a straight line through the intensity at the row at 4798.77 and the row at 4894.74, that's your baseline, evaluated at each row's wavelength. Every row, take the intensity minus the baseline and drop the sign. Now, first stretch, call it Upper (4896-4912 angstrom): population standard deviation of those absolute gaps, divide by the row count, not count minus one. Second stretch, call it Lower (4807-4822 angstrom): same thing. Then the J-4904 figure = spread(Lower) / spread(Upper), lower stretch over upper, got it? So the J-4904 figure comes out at 1.4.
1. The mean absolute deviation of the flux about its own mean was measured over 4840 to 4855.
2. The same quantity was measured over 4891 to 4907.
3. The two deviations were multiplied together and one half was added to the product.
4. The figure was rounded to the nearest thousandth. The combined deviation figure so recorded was 0.682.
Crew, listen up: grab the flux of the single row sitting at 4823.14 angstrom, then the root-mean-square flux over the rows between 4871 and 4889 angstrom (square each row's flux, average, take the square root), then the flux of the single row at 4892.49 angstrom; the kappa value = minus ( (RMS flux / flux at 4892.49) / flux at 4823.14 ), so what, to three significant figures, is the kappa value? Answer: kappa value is -0.112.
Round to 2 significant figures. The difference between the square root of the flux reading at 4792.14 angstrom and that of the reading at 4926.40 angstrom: -0.25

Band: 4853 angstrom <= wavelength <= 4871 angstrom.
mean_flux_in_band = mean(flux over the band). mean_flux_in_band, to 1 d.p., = 12.3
